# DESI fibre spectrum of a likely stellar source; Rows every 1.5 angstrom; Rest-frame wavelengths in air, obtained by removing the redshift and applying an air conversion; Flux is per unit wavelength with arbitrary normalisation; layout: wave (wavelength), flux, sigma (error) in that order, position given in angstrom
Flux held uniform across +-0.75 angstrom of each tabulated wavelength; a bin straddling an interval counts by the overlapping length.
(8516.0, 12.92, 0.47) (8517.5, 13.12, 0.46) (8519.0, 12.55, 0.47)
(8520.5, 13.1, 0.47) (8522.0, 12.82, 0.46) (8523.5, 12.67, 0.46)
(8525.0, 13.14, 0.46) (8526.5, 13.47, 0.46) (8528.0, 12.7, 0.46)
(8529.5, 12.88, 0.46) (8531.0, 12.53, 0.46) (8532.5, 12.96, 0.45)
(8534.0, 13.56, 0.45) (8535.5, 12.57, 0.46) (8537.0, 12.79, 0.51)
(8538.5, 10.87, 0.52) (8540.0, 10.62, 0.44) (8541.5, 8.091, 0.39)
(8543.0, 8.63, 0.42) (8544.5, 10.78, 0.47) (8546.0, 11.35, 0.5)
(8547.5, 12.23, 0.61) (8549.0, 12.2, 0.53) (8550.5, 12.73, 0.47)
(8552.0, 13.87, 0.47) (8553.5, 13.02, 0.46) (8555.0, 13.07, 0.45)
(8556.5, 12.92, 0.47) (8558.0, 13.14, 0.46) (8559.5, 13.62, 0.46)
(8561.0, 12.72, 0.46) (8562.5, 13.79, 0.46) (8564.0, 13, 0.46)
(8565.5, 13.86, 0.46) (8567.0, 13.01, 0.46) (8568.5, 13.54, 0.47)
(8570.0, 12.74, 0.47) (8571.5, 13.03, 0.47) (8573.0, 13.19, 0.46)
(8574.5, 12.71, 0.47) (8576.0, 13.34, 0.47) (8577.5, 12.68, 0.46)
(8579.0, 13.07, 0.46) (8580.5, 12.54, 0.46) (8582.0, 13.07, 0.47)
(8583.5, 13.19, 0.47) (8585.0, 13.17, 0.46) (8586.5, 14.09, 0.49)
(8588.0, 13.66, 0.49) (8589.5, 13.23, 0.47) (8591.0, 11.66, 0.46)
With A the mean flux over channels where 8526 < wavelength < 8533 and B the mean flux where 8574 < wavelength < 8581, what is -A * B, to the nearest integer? -166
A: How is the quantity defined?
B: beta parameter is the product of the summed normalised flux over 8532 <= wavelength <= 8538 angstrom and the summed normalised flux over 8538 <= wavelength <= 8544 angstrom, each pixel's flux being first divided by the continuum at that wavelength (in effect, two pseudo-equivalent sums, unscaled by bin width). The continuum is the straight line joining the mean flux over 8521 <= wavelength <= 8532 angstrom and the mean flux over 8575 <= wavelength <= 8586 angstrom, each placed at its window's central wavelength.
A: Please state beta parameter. 11.9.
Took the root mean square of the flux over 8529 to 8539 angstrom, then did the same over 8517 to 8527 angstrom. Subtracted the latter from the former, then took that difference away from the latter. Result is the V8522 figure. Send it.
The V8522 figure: 13.4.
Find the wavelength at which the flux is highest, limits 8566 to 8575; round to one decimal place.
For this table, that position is 8568.5 angstrom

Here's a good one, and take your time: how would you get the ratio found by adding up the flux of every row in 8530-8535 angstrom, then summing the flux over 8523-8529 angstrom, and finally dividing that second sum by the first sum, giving 1.33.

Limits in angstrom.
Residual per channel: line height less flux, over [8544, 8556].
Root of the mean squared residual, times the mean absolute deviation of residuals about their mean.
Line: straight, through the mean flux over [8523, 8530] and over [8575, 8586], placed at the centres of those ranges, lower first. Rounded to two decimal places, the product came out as 0.84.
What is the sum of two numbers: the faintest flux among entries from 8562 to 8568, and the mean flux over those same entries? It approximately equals 26.4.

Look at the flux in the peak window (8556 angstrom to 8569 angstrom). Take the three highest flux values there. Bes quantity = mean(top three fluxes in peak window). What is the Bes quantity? 13.76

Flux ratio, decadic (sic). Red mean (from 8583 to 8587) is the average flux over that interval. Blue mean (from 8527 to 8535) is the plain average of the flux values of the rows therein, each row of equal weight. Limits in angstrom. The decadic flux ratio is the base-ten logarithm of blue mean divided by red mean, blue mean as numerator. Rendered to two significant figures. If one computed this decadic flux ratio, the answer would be -0.018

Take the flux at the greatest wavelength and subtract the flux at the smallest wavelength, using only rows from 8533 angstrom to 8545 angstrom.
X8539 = -2.8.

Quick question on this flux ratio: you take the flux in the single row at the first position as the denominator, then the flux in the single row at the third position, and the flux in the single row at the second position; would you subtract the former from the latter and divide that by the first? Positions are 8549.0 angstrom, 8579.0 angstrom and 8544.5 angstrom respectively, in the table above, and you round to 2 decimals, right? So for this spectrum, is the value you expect -0.19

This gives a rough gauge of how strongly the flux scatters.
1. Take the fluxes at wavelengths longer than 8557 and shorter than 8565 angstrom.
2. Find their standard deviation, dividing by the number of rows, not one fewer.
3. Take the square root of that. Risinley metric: 0.63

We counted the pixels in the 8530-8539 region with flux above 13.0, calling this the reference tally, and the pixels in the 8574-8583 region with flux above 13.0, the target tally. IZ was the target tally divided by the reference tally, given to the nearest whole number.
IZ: 3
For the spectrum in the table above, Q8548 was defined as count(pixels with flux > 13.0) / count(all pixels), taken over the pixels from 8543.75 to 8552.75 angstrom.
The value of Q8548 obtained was 0.2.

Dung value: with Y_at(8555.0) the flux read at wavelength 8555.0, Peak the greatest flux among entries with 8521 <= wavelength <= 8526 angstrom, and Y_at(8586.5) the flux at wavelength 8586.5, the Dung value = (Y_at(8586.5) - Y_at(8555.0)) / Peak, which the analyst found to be 0.078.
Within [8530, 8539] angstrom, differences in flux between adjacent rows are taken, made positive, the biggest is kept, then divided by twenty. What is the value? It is 0.10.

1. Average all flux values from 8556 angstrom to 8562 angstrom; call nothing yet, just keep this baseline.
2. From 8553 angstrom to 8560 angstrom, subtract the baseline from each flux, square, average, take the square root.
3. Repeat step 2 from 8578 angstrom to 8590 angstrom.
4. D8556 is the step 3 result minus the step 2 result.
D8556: 0.20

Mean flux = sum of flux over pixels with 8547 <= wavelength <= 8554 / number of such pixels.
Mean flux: 12.8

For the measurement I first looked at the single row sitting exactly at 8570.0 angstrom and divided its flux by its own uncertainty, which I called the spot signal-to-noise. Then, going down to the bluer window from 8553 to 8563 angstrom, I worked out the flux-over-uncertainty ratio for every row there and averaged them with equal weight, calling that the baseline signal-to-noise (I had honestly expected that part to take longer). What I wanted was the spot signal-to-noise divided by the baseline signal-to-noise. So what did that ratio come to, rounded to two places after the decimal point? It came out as 0.95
